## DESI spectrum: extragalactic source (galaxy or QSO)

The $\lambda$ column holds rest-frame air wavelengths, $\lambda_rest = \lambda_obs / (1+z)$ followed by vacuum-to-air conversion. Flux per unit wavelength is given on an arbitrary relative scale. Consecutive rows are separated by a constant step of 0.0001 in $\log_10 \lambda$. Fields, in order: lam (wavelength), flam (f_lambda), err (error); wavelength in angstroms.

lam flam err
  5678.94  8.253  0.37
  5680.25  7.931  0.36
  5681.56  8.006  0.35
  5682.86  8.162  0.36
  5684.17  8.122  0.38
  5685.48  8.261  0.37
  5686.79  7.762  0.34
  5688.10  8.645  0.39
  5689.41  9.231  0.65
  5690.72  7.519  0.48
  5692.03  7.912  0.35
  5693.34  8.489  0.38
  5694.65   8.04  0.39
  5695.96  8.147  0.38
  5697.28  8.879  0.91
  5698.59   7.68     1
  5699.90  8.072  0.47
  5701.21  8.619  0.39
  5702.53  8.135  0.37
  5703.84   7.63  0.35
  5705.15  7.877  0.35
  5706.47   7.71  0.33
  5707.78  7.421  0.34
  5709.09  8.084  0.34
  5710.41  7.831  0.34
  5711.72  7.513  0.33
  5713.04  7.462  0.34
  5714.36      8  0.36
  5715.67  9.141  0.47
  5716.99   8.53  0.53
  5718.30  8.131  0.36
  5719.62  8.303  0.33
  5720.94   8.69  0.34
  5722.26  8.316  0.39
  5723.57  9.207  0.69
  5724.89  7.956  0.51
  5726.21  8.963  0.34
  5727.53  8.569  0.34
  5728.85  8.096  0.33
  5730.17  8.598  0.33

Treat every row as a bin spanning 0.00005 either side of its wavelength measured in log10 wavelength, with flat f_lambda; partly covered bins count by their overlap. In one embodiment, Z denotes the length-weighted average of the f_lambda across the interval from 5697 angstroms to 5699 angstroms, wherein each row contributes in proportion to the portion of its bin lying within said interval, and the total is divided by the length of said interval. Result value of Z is 8.25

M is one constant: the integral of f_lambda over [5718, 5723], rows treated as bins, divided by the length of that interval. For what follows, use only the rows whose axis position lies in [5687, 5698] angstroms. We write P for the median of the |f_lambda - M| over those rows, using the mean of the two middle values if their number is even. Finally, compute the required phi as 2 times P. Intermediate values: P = 0.4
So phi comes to 0.8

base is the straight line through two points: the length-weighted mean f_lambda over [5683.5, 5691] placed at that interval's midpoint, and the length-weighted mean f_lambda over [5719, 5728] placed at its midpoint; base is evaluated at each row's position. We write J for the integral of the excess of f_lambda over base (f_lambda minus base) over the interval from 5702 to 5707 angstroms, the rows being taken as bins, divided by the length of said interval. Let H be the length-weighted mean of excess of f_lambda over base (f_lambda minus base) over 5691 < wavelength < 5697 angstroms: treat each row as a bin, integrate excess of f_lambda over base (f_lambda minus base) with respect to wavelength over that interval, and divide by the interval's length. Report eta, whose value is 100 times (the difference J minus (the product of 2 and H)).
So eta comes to -21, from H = -0.19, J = -0.6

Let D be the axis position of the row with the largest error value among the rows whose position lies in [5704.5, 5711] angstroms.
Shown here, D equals 5705.15 angstroms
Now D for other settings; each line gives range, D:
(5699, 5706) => 5699.90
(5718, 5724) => 5723.57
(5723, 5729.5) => 5723.57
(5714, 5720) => 5716.99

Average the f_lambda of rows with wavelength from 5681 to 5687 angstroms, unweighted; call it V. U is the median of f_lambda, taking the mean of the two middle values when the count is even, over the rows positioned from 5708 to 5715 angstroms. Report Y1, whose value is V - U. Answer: 0.23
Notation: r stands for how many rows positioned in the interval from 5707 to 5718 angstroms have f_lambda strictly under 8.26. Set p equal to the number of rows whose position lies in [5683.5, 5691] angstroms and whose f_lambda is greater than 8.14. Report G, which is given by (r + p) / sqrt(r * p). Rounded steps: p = 3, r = 6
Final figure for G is 2.12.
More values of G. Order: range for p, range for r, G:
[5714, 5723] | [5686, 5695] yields 2.01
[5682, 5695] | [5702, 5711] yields 2.03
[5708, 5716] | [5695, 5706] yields 2.86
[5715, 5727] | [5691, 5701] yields 2.03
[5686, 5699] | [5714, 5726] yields 2.07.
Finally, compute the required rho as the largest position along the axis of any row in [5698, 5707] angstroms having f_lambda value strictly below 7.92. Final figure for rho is 5706.47 angstroms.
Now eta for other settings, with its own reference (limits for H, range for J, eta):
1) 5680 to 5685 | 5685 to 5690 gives 54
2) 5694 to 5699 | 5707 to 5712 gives -44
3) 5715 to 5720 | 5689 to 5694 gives -11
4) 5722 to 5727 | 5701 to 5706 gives -52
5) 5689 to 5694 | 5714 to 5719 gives 12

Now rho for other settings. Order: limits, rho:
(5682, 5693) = 5692.03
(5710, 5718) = 5713.04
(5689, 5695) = 5692.03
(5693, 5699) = 5698.59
